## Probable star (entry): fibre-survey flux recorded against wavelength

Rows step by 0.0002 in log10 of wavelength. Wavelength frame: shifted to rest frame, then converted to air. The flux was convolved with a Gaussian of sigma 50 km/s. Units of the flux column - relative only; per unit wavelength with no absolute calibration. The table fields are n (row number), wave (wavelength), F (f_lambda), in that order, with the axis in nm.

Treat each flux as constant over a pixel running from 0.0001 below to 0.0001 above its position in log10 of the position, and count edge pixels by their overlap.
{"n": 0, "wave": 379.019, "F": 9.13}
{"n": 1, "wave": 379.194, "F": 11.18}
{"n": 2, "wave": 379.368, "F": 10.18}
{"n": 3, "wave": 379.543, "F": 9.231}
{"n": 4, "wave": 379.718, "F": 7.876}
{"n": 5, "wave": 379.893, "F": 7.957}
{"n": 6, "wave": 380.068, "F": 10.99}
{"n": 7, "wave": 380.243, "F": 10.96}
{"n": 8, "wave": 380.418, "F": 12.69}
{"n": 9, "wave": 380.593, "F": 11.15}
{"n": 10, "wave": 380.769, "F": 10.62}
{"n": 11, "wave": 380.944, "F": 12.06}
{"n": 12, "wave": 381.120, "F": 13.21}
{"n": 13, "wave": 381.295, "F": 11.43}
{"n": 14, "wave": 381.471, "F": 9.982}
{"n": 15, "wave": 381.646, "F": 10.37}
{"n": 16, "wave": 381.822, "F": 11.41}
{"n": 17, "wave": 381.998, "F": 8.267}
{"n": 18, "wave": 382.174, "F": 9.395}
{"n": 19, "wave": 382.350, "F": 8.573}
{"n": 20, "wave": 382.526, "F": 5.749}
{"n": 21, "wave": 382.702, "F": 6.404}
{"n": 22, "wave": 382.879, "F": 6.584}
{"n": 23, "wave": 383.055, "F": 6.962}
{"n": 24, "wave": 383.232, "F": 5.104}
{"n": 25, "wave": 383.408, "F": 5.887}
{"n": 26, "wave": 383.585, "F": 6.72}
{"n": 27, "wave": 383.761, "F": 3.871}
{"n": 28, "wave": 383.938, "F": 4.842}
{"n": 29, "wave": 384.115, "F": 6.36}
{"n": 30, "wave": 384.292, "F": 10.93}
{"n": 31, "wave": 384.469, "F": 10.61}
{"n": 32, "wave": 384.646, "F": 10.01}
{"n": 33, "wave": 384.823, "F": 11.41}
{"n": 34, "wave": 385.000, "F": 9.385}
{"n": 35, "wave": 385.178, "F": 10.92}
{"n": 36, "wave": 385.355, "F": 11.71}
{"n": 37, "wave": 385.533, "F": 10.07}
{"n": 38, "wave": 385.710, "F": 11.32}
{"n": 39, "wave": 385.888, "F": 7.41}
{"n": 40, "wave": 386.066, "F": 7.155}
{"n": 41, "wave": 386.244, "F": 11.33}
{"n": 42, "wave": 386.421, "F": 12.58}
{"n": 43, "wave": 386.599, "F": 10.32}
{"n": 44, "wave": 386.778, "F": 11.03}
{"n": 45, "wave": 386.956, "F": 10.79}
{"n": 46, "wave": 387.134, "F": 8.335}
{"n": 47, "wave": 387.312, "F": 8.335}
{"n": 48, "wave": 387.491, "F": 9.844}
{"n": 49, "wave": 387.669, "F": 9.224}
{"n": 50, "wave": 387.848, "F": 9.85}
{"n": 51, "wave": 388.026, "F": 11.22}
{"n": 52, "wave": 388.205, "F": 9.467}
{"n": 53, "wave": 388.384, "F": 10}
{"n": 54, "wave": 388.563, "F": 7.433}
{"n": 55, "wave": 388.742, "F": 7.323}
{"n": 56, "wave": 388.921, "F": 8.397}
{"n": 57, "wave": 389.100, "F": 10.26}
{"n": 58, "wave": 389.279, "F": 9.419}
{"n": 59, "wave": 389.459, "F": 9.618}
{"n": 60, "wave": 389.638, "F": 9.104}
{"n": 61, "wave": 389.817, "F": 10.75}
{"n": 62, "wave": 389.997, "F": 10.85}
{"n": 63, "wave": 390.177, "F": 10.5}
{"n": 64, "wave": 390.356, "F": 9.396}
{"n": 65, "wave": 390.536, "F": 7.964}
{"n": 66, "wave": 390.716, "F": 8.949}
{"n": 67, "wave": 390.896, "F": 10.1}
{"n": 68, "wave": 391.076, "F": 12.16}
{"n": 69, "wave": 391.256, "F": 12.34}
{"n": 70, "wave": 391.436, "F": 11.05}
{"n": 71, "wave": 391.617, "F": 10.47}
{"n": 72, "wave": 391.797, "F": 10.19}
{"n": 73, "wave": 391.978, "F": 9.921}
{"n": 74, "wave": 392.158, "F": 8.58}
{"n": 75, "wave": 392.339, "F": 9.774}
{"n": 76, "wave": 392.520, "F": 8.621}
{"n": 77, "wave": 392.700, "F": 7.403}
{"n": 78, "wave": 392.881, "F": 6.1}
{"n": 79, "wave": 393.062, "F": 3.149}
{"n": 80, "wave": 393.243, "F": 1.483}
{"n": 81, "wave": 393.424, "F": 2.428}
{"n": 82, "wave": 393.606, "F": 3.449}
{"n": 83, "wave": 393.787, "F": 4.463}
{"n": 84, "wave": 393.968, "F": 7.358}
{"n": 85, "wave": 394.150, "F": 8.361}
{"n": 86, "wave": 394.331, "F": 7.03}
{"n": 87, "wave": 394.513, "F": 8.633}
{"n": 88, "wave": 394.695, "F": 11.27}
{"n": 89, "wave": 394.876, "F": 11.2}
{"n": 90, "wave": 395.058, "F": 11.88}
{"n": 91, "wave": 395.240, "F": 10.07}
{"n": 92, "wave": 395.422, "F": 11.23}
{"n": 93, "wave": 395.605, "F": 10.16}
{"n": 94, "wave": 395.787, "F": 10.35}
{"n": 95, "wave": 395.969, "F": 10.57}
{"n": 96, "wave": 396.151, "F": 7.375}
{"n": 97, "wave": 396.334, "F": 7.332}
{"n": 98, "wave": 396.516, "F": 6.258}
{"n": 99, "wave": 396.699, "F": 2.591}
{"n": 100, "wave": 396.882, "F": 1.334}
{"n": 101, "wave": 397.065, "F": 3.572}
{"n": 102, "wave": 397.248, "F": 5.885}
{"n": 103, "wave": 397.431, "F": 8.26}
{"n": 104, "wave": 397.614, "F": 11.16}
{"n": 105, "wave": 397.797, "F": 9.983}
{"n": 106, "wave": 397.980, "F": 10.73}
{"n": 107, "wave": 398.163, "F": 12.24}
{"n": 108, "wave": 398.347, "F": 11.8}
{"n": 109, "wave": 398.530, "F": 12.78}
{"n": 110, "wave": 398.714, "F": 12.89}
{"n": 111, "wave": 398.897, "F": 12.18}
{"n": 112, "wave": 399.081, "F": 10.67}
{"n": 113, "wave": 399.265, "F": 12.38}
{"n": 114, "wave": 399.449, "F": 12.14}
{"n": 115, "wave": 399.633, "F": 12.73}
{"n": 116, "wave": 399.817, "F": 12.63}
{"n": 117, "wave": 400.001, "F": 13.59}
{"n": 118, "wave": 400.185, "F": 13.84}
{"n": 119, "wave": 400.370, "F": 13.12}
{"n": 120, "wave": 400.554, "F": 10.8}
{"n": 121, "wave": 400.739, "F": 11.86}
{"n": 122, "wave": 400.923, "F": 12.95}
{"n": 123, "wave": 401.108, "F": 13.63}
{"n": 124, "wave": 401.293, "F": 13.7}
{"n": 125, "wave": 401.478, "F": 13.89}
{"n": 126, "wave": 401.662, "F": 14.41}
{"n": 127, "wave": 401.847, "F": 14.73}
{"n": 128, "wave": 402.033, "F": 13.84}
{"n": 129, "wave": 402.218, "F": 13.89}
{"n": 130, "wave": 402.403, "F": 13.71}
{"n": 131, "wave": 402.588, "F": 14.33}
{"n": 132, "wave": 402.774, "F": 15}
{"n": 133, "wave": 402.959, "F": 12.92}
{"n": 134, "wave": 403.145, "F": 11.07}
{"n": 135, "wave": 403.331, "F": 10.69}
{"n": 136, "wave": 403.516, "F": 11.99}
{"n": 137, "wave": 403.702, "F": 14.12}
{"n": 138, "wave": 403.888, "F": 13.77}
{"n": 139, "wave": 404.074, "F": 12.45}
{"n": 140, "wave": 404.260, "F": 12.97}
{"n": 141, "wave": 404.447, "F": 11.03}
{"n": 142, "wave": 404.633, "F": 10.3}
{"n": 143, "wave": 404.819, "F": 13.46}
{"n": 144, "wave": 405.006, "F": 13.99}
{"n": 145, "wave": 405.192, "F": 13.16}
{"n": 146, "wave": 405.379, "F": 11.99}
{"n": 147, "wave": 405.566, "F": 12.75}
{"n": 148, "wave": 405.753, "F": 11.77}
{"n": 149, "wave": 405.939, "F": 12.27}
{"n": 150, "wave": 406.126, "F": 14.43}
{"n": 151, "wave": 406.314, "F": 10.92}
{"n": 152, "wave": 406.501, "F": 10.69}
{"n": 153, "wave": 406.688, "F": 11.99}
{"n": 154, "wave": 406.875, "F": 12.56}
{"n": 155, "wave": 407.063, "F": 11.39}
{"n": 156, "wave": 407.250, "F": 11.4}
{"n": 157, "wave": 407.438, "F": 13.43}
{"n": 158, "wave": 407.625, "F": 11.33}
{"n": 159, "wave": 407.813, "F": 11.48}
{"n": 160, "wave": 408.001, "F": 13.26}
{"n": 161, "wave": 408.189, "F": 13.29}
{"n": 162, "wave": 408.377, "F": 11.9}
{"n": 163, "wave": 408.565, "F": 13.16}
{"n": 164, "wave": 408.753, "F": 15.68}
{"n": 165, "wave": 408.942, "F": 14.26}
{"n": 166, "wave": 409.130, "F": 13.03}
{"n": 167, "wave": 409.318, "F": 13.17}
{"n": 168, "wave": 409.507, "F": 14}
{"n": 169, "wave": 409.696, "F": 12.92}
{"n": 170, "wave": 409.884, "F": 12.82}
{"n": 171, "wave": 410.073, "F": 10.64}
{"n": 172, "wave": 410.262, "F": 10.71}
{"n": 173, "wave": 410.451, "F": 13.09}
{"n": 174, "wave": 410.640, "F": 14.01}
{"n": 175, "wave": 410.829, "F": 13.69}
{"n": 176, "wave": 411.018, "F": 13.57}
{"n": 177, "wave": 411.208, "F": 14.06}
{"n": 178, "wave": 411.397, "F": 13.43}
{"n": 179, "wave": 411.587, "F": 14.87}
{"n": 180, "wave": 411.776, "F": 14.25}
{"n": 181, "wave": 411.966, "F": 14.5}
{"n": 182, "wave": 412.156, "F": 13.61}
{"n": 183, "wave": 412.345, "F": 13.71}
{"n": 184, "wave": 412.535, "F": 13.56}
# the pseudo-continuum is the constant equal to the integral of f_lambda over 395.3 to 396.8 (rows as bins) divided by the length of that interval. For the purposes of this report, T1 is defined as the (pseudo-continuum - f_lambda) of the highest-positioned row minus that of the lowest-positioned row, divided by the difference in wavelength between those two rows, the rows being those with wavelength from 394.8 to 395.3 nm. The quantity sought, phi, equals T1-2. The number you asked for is 1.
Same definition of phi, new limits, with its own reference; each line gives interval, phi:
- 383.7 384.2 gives -9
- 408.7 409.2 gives 5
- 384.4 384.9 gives -4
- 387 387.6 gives -6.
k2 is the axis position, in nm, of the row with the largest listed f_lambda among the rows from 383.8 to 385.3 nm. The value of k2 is 384.823 nm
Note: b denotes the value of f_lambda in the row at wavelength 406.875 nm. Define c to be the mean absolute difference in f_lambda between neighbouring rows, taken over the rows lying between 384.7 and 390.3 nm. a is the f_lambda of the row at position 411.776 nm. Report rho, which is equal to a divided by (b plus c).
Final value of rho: 1.03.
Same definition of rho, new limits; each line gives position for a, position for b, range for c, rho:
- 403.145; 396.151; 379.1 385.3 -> 1.27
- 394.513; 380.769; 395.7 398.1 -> 0.70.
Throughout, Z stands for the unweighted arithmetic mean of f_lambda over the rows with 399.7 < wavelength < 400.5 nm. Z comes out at 13.3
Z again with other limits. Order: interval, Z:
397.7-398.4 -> 11.2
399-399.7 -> 12.0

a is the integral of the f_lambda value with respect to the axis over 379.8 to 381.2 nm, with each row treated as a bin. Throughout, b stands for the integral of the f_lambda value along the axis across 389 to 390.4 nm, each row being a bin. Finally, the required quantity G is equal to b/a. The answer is 0.89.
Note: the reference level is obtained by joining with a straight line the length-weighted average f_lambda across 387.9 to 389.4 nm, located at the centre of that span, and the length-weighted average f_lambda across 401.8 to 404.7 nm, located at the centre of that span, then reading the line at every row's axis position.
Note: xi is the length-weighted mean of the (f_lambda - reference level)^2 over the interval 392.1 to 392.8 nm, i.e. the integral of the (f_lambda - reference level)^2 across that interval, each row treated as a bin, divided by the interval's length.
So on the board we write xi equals 3.5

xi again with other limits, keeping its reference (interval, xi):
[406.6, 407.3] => 4.3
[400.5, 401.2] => 1.0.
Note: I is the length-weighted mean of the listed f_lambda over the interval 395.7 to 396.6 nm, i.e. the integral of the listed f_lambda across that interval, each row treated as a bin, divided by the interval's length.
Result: 8.4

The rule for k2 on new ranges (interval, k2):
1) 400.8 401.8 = 401.662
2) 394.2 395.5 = 395.058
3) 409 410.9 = 410.640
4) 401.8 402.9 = 402.774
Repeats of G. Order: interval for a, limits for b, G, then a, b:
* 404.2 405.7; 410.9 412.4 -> 1.13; 18.6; 21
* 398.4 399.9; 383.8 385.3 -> 0.75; 18.4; 14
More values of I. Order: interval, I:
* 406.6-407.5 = 12.1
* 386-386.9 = 10.6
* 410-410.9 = 12.4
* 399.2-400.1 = 12.7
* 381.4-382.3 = 9.8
